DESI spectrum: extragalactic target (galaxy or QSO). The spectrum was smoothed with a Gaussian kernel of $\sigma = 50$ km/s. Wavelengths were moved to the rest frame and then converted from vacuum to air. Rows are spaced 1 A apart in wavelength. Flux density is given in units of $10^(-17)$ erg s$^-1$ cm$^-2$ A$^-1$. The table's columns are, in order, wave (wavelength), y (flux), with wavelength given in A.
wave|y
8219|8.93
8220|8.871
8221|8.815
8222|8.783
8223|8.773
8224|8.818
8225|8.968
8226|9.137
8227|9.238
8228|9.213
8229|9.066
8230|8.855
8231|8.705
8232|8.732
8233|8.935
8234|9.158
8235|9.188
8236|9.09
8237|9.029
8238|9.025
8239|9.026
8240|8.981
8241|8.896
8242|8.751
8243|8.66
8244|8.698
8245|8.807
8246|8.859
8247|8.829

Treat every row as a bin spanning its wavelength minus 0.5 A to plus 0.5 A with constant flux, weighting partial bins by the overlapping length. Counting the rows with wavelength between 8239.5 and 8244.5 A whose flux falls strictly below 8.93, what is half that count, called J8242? 2.0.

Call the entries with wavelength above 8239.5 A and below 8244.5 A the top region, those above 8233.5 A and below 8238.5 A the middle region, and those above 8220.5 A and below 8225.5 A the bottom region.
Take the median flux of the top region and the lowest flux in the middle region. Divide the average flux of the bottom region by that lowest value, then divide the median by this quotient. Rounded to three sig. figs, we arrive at 8.94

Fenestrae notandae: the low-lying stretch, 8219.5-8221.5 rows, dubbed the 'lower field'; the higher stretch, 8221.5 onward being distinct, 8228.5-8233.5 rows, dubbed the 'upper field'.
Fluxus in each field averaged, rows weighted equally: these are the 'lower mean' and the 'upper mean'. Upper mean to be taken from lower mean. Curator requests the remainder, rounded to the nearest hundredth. -0.02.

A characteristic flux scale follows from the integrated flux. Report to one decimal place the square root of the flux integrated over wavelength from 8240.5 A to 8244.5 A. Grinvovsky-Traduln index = 5.9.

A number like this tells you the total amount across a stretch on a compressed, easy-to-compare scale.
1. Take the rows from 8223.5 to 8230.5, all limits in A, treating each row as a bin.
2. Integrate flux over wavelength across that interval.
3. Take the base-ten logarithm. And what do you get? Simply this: 1.80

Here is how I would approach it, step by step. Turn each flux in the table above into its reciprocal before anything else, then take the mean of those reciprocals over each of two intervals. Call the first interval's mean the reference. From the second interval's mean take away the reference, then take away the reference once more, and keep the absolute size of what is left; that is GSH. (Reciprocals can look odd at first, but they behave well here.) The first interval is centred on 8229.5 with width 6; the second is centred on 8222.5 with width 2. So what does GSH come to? 0.109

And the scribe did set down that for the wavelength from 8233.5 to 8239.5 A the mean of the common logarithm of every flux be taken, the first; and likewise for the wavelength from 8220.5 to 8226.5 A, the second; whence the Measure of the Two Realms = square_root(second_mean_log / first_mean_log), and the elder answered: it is 0.995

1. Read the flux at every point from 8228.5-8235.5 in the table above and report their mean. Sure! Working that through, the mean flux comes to 8.95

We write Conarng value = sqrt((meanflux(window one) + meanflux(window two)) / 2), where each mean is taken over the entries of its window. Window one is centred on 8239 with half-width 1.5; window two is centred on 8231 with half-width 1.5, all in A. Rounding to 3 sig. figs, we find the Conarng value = 2.98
